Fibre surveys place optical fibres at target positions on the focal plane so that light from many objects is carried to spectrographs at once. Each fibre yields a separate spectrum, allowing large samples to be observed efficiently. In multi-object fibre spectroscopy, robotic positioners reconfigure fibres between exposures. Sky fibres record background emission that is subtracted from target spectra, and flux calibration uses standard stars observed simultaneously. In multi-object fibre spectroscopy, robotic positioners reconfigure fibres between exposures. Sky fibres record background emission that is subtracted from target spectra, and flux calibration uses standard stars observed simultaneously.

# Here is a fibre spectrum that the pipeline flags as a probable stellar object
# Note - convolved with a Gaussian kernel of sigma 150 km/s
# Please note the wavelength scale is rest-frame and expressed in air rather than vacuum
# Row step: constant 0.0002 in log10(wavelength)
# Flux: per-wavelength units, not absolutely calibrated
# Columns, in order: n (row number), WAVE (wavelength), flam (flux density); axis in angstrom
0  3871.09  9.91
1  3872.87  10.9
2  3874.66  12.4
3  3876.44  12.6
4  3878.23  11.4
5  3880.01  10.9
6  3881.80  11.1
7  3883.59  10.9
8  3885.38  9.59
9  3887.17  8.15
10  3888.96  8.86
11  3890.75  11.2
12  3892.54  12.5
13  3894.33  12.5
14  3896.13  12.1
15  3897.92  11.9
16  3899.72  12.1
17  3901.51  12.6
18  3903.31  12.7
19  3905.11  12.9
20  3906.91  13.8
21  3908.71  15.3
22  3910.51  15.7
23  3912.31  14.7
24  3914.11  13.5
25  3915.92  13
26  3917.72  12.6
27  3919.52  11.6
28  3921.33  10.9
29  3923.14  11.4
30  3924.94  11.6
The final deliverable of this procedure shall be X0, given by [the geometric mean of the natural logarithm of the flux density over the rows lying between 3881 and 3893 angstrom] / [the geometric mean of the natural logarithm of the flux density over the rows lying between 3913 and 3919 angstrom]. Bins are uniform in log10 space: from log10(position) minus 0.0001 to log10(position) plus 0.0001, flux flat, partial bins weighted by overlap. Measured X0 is 0.90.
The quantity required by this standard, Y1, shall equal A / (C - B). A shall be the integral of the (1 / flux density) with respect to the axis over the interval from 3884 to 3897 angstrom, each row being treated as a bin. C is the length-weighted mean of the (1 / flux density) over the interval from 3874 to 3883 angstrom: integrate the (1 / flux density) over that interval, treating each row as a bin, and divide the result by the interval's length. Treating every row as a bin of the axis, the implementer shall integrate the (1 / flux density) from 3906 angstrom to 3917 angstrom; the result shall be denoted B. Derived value -1.8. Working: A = 1.2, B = 0.77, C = 0.09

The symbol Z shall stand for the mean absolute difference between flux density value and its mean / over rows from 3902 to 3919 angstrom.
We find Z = 0.96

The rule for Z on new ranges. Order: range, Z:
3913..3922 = 0.86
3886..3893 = 1.67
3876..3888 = 1.02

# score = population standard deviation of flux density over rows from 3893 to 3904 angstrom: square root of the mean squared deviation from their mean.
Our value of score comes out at 0.30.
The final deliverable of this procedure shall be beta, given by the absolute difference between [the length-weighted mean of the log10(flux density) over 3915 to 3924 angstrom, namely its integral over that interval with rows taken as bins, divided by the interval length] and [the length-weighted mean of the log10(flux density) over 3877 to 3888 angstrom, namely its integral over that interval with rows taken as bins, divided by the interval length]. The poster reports 0.059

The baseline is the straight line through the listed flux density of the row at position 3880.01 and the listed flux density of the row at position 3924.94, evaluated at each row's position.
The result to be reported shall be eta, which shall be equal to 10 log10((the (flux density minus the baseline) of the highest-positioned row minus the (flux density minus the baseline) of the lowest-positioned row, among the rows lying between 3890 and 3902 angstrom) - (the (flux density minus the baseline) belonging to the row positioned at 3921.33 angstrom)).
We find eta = 3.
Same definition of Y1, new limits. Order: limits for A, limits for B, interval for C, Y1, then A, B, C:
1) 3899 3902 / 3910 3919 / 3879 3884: -0.4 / 0.2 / 0.66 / 0.09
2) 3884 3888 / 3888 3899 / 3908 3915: -0.5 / 0.4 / 0.97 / 0.07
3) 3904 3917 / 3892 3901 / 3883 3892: -1.5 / 0.9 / 0.74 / 0.10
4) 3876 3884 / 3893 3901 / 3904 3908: -1.2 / 0.7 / 0.66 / 0.07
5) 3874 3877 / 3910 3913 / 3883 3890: -2.7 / 0.2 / 0.20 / 0.11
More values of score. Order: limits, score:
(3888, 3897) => 1.37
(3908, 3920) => 1.40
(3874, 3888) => 1.36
